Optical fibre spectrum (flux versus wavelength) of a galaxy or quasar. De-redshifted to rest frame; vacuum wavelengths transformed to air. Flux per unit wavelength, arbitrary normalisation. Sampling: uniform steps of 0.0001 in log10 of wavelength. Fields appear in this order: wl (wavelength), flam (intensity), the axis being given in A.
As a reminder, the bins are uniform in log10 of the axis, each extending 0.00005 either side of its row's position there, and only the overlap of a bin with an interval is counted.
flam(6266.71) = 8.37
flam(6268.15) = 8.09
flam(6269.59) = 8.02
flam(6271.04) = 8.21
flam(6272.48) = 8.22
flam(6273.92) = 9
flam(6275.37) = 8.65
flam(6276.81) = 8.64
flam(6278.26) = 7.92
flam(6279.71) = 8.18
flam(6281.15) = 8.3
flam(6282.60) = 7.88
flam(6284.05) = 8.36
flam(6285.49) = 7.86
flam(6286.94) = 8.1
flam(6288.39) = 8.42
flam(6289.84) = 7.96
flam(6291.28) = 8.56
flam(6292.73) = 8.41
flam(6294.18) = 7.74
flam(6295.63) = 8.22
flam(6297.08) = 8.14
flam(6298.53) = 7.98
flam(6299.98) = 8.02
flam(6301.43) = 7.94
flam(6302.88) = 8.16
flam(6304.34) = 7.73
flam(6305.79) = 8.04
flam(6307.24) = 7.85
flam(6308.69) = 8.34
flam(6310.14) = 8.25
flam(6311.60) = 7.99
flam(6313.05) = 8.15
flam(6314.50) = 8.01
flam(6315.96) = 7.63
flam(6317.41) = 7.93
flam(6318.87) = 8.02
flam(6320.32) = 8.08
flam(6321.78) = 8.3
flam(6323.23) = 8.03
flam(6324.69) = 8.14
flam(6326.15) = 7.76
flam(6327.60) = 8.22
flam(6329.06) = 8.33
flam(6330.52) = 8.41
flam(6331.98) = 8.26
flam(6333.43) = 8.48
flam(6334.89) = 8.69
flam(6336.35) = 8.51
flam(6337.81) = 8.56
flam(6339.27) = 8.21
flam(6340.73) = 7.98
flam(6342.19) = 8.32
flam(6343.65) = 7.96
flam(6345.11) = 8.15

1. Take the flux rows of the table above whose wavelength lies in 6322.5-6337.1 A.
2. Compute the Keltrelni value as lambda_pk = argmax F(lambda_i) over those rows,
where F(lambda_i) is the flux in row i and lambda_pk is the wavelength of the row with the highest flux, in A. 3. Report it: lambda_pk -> 6334.89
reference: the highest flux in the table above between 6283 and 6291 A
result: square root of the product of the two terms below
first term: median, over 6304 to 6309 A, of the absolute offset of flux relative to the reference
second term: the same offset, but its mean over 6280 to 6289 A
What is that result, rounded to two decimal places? 0.36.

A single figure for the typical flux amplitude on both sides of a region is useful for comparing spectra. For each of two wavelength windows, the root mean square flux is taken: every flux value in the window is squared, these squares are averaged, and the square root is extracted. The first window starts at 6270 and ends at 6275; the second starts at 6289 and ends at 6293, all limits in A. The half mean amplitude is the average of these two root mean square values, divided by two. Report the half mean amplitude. 4.20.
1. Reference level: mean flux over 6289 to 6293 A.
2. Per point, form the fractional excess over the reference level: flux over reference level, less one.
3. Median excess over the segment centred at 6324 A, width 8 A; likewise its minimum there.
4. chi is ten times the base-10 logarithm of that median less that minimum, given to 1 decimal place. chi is -13.8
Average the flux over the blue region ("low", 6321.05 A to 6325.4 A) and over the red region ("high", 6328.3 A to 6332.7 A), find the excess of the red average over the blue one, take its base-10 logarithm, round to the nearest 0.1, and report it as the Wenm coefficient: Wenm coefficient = -0.8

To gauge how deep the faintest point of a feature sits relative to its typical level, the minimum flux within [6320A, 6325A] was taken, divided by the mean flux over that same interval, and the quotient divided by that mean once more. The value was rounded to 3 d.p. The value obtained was 0.121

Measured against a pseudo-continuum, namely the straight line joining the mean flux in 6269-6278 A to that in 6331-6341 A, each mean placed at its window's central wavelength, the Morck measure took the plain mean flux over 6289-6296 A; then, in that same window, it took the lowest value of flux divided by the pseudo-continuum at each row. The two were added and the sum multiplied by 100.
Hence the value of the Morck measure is 910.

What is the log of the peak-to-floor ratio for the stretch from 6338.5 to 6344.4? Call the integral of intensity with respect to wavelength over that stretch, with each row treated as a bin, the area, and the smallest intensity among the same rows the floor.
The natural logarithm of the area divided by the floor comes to 1.8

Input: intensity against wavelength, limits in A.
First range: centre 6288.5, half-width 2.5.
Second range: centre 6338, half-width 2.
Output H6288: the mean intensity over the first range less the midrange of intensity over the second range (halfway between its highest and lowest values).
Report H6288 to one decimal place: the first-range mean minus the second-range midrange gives -0.2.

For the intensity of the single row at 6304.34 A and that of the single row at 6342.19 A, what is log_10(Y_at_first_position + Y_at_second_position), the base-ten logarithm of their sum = 1.21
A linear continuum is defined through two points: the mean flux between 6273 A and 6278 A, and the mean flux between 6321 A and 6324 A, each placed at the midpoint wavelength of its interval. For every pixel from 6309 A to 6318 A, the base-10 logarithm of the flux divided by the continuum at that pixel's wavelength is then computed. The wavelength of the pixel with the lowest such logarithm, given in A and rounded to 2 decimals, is 6315.96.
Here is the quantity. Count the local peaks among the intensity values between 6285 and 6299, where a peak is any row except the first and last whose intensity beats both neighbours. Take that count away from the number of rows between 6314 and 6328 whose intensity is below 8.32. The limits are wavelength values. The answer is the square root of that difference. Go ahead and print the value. 2.6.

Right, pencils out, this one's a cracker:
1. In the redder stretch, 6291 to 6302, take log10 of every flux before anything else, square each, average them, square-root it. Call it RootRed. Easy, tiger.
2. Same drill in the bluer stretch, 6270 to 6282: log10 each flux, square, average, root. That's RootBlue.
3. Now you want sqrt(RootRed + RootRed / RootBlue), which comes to 1.38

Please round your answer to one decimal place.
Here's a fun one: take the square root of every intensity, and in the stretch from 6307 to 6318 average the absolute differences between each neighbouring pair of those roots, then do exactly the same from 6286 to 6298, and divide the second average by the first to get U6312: 1.5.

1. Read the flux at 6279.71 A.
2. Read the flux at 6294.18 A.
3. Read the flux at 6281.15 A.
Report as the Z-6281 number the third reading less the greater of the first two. 0.12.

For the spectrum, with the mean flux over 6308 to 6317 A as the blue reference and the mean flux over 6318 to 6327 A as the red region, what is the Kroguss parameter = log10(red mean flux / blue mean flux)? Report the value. 0.000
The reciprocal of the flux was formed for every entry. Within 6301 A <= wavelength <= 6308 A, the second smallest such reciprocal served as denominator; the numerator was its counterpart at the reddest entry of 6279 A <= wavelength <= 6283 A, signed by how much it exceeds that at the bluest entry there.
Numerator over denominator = 0.037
